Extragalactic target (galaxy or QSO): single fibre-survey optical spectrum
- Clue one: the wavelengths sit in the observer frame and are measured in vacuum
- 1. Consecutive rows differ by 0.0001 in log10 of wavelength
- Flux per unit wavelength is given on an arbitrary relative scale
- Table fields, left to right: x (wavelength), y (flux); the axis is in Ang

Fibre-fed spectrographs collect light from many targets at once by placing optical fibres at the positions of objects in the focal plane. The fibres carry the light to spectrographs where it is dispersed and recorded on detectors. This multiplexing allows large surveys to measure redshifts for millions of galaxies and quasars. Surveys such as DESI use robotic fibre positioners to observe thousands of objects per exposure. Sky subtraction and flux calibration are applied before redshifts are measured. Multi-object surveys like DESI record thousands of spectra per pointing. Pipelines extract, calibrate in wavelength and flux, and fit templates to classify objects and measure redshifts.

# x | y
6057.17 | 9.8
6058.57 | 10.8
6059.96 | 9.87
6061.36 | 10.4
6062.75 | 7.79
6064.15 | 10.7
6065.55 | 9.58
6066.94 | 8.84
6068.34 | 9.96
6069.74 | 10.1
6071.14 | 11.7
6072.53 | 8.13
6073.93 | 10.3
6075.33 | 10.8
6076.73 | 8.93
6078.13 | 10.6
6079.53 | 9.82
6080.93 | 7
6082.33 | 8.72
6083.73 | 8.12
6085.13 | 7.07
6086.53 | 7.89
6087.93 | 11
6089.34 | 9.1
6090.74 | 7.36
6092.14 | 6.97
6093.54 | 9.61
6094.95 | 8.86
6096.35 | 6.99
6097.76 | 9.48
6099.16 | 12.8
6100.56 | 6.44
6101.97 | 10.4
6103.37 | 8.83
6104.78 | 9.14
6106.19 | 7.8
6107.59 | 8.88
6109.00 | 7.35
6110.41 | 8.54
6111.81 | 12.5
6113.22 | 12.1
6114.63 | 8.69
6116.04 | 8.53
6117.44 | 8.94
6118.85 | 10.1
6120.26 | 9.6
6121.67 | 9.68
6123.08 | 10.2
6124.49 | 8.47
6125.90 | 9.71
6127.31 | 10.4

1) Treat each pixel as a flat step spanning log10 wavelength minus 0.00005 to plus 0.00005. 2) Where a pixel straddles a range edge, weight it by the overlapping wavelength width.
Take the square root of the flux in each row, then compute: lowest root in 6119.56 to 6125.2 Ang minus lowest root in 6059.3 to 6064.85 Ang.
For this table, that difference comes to 0.12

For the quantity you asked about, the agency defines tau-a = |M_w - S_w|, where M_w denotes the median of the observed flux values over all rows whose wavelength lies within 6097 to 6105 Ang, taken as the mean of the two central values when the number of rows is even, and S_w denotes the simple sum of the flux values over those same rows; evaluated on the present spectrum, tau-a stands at 48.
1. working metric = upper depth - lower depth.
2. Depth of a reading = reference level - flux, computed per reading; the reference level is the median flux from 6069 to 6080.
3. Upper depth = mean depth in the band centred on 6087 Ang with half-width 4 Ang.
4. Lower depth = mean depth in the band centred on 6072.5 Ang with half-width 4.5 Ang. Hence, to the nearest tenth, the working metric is 1.6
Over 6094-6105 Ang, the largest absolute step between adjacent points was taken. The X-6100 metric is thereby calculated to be 6.4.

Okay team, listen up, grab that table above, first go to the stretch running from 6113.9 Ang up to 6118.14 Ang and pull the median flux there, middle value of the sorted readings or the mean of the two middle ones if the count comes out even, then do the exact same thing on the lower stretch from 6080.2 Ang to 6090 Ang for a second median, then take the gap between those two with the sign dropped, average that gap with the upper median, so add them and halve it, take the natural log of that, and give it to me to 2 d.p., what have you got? 1.53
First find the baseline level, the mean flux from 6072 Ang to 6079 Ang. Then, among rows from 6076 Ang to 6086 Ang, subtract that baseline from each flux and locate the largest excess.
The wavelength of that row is 6078.13 Ang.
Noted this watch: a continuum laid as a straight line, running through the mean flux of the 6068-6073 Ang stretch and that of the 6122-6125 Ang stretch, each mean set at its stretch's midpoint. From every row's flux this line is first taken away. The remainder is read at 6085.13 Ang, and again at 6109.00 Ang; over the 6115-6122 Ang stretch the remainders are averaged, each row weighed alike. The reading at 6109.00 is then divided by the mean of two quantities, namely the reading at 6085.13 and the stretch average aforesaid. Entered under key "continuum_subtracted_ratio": 2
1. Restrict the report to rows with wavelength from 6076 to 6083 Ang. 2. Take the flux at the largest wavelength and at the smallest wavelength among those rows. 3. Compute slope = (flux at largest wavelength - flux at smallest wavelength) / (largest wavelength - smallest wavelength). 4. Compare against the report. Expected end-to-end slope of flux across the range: 0.0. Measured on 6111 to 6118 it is -0.6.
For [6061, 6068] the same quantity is -0.3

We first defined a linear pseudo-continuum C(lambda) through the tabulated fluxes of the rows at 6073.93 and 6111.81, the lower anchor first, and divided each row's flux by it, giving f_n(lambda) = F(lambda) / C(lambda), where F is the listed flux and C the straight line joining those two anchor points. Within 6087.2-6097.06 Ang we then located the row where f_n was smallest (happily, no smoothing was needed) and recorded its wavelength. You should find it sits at 6096.35 Ang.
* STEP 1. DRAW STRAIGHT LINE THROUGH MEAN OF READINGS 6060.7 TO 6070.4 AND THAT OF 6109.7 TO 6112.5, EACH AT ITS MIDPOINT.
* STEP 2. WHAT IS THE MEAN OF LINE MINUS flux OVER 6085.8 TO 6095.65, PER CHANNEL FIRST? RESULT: 1.4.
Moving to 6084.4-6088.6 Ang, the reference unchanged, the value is 1.4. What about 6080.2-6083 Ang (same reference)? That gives 2.1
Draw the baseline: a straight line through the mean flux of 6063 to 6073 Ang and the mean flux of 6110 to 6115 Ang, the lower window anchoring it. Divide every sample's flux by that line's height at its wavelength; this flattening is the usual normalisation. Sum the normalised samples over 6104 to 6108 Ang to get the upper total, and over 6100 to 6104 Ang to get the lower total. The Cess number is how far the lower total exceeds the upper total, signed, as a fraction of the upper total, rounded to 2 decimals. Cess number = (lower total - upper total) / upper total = 0.00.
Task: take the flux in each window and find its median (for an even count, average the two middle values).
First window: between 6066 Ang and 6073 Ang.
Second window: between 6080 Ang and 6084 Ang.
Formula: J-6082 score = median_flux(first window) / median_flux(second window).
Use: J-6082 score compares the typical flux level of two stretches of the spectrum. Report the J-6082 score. 1.23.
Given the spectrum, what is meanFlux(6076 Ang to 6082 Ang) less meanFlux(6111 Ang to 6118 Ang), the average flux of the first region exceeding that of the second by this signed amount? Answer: -1.1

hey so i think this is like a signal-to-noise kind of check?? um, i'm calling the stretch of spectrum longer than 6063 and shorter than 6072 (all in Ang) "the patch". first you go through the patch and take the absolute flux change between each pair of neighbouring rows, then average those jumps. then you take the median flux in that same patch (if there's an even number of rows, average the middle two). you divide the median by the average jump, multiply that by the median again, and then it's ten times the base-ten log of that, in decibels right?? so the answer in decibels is 20.3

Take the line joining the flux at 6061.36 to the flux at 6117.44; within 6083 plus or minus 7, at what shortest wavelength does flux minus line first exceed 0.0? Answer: 6078.13 Ang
